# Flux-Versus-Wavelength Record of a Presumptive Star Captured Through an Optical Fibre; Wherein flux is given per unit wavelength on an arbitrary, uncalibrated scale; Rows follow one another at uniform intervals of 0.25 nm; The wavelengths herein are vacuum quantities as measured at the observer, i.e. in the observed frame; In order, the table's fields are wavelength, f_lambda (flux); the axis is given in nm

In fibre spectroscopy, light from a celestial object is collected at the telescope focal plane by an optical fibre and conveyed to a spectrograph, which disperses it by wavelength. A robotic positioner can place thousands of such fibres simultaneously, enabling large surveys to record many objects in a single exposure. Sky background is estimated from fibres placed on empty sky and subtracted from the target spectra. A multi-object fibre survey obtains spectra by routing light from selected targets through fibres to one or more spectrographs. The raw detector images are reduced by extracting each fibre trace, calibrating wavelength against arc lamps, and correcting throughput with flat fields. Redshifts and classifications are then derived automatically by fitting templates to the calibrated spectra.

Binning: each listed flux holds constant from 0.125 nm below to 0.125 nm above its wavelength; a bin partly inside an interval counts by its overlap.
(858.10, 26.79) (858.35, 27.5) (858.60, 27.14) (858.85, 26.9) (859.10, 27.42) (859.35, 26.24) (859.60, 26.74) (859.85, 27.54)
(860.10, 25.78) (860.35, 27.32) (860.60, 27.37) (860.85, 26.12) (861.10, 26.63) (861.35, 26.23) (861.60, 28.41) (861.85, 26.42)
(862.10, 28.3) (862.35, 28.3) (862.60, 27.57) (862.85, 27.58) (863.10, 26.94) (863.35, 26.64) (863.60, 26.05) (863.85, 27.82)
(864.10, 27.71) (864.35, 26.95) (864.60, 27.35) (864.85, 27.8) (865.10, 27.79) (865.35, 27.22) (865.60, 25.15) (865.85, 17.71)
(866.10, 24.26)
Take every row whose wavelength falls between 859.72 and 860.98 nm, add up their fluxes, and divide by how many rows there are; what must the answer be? 26.8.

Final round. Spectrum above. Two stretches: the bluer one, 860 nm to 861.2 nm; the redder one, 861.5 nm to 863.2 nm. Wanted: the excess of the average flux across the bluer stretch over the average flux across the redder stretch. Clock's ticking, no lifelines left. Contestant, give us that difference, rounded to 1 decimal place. -1.0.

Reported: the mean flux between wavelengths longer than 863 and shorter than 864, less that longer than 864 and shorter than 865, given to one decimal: -0.6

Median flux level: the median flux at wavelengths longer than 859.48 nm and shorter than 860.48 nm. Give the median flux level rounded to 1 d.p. 27.0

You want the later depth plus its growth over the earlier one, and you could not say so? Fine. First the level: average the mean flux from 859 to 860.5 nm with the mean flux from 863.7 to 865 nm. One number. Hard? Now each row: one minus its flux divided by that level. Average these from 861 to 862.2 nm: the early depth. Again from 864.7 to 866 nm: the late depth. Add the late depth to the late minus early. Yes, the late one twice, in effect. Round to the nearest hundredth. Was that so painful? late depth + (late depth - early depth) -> 0.15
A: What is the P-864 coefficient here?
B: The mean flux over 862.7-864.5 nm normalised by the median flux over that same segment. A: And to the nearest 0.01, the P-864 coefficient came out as 1.01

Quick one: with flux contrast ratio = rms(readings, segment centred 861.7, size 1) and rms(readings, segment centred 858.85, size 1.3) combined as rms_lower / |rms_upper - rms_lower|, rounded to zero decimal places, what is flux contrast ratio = 86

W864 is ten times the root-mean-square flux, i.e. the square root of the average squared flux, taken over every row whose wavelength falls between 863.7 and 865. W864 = 275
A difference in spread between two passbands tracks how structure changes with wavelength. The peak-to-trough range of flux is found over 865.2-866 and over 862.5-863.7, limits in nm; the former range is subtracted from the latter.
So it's -8.0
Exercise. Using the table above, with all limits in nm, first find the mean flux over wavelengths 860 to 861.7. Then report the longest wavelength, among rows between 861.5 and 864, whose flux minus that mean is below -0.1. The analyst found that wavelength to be 863.60 nm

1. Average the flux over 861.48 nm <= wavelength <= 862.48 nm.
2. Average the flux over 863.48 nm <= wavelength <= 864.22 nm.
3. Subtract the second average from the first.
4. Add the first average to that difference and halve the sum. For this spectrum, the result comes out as 14.3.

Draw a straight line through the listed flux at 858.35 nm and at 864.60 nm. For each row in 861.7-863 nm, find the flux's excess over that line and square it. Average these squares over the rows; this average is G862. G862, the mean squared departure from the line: 0.53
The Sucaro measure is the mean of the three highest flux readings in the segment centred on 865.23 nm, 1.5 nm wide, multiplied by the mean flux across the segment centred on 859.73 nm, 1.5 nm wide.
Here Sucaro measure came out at 742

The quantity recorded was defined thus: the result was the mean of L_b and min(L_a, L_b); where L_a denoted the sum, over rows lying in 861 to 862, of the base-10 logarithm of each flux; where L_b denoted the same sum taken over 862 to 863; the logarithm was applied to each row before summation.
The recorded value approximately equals 5.75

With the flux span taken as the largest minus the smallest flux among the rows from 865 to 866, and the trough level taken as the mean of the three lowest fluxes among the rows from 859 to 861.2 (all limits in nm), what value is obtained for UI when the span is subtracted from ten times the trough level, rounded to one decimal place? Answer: 250.4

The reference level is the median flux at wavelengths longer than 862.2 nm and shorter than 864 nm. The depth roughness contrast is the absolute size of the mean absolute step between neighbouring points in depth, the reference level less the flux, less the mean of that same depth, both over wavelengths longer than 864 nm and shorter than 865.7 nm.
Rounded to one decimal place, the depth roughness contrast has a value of 0.3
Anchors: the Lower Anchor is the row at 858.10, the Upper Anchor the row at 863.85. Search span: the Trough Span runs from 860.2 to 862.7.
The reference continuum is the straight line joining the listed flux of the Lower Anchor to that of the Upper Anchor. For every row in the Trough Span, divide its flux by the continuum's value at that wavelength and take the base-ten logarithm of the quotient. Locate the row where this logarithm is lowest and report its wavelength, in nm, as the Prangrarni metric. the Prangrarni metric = 860.85 nm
